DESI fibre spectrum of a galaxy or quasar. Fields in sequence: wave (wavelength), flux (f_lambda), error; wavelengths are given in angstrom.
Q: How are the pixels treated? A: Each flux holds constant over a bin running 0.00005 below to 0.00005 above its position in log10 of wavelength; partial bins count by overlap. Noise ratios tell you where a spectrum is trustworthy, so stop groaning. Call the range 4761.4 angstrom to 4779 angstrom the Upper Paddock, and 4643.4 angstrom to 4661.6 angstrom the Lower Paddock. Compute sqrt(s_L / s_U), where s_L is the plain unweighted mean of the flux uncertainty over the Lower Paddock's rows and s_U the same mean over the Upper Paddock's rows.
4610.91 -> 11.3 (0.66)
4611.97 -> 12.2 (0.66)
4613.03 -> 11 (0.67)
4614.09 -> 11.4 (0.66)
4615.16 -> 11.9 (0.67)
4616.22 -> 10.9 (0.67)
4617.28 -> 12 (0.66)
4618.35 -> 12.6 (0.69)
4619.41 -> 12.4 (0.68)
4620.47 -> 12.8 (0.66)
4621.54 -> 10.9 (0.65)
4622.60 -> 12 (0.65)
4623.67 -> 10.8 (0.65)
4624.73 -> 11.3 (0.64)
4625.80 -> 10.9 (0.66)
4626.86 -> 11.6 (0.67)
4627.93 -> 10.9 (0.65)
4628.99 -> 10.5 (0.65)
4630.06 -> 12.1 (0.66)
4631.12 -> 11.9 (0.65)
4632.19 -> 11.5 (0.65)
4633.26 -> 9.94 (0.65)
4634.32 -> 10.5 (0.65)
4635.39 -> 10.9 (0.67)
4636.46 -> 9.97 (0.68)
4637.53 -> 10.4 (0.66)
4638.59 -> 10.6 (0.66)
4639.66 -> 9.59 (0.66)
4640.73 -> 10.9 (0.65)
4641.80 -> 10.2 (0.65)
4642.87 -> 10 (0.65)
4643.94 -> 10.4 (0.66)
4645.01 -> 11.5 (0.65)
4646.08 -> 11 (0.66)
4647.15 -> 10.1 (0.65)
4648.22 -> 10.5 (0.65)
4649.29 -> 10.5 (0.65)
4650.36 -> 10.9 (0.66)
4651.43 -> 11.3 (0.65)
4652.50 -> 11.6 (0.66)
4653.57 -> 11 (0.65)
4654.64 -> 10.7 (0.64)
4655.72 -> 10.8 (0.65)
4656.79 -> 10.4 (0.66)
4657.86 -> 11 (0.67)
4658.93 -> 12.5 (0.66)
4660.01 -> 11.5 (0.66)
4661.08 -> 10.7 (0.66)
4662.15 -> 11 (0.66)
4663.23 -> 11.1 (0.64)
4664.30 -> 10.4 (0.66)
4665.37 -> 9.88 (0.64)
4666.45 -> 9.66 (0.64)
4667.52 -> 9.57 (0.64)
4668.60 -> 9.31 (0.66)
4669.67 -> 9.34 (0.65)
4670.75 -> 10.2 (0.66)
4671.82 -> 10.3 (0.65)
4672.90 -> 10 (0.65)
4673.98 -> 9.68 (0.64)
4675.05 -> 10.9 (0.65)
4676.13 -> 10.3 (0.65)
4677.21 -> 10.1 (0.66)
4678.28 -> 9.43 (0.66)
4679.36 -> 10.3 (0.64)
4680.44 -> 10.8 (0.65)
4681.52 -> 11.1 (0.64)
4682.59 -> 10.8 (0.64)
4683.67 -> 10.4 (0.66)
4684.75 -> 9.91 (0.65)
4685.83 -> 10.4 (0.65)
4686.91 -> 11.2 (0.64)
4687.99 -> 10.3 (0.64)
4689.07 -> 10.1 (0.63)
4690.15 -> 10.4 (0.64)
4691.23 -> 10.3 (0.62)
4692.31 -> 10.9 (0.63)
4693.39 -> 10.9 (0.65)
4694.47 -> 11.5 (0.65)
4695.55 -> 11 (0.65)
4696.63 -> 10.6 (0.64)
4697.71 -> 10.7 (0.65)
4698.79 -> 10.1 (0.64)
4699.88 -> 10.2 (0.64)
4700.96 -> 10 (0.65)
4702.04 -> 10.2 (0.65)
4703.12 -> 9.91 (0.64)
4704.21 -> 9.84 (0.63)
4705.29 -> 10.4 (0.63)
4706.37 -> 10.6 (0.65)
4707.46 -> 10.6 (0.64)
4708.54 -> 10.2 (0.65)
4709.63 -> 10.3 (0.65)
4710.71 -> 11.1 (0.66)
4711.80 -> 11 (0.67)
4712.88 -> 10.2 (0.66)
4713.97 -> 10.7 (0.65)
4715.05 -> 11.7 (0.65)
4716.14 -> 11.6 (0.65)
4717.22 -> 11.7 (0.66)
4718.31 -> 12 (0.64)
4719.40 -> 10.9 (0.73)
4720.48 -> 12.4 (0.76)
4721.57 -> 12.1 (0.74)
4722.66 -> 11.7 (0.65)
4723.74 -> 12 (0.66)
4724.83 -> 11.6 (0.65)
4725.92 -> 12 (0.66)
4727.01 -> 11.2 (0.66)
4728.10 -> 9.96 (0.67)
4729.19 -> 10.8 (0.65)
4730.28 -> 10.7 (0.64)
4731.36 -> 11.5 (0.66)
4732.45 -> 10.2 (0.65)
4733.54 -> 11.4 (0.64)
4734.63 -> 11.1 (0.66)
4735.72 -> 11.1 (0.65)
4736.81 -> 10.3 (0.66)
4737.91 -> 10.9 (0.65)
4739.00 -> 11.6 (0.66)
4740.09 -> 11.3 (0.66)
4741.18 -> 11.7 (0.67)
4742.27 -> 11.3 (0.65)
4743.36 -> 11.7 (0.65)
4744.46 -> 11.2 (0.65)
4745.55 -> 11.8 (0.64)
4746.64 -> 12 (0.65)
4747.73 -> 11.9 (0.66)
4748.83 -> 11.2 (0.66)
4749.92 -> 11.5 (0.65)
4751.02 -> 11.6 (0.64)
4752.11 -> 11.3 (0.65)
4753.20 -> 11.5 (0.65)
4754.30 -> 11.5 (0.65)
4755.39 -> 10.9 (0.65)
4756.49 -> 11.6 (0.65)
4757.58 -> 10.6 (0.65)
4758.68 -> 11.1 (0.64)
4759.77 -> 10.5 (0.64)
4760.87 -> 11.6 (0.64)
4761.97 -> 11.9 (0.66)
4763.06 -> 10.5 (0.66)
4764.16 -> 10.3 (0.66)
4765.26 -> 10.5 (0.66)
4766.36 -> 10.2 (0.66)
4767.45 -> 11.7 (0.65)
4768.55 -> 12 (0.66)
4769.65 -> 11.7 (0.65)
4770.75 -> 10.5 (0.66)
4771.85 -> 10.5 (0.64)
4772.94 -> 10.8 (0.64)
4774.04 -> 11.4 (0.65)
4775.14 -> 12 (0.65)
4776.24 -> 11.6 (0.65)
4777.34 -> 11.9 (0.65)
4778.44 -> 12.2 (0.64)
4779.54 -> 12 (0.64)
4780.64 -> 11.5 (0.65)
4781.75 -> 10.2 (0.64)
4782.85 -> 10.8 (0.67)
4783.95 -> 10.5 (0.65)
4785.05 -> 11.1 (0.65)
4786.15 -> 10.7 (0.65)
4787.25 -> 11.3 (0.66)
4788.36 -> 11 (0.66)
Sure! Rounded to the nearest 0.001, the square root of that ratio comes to 1.002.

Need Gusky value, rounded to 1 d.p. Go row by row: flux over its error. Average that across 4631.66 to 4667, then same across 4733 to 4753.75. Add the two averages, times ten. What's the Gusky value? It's 337.9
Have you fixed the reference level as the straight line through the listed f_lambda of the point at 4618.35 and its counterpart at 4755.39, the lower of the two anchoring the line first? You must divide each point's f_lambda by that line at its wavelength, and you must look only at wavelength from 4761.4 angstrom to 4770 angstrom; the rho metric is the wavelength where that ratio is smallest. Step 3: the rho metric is 4766.36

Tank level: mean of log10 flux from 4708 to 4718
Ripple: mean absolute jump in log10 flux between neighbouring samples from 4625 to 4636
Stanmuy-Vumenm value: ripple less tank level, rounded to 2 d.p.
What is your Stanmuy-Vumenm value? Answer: -1.01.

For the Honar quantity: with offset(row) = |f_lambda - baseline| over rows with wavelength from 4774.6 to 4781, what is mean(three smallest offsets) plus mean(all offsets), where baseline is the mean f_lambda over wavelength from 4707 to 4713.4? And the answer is 2.4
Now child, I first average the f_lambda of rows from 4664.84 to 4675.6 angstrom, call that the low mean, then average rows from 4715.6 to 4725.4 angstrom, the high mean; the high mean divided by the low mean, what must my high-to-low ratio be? 1.19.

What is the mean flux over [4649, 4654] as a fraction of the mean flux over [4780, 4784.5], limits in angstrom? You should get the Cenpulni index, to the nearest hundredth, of 1.03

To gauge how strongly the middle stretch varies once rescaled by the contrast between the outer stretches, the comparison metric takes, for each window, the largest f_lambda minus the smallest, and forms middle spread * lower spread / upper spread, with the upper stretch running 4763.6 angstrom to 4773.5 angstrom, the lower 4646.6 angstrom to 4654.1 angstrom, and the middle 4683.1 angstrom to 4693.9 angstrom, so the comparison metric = 1.1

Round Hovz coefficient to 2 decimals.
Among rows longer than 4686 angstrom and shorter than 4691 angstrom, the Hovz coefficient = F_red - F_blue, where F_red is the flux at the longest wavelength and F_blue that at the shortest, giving -0.80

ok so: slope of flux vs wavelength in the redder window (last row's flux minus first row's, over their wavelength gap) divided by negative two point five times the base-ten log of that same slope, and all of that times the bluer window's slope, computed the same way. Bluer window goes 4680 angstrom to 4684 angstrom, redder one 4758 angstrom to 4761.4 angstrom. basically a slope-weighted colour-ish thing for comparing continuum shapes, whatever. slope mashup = -0.018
